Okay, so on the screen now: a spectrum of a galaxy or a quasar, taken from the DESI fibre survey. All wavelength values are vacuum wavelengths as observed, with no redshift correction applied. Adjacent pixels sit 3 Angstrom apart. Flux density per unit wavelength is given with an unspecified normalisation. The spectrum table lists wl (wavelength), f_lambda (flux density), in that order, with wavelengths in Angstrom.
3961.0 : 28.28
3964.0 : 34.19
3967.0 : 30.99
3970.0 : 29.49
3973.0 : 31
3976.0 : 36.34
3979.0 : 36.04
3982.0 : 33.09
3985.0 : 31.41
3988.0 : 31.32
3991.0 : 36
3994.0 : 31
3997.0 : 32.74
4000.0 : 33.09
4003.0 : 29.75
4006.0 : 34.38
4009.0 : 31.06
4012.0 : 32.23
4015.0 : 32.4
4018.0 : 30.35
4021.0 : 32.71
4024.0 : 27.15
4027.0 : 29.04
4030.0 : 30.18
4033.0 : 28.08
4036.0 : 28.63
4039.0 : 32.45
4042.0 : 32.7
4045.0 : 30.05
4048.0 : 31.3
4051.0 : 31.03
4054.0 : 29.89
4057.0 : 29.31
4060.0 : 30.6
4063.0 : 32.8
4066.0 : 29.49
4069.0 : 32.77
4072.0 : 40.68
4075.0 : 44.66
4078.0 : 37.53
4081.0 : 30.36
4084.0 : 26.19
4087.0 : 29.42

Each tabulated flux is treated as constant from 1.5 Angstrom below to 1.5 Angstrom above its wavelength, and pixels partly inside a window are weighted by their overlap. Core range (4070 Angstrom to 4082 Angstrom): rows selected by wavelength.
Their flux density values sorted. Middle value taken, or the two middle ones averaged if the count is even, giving 39.1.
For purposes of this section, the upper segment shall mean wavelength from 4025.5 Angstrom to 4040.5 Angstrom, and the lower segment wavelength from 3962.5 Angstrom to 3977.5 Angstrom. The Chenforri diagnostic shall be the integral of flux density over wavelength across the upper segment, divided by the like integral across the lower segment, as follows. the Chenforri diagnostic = 0.92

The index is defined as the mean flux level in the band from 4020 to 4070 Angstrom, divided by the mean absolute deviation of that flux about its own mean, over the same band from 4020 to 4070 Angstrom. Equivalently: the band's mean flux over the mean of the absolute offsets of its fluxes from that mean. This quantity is 21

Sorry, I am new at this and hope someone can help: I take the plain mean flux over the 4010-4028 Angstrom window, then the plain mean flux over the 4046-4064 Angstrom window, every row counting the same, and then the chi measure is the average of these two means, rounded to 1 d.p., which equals 30.7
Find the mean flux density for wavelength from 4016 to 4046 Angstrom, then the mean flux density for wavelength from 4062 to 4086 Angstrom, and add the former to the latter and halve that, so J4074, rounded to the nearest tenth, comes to 32.2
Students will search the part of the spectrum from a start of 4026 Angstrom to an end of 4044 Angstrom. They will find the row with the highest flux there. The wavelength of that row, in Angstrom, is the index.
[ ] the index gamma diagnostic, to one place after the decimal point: 4042.0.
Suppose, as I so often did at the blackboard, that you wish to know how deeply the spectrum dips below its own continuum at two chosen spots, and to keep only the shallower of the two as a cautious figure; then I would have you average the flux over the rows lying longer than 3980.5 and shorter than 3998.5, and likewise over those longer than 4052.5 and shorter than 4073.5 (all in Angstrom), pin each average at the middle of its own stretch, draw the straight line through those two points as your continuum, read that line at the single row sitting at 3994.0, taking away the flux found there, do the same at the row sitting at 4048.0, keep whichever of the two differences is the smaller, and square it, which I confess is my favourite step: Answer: 1.0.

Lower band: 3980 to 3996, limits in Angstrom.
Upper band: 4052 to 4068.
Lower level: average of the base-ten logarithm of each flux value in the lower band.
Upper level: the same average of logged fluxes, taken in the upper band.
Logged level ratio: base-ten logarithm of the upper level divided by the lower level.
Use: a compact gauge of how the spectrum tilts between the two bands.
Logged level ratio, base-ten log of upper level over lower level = -0.0085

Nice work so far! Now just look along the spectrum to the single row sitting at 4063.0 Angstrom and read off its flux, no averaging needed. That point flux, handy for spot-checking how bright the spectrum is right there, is 32.8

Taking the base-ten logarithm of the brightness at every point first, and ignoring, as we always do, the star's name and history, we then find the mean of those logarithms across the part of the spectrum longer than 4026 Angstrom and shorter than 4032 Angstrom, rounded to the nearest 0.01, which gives 1.47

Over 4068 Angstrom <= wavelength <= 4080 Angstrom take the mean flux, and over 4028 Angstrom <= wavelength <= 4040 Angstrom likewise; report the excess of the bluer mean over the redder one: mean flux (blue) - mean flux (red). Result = -9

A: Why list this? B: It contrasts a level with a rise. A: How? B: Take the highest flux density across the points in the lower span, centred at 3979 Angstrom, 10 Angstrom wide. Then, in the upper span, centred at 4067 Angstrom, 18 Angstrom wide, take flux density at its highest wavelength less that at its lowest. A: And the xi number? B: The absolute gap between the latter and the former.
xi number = 22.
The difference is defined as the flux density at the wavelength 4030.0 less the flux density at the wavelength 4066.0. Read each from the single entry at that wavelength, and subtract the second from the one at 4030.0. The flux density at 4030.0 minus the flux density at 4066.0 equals 1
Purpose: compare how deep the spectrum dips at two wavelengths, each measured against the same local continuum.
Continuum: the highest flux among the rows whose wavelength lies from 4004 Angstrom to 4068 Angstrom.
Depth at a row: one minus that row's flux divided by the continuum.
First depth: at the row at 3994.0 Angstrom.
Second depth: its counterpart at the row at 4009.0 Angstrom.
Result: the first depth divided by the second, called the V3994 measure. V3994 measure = 1.0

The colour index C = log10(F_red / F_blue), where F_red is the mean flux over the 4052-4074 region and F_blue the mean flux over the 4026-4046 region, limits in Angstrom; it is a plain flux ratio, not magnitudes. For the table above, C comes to 0.03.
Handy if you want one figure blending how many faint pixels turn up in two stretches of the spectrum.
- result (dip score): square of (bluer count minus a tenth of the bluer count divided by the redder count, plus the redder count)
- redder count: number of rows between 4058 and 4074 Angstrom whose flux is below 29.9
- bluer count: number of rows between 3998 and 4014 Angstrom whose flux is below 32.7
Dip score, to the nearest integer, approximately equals 14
